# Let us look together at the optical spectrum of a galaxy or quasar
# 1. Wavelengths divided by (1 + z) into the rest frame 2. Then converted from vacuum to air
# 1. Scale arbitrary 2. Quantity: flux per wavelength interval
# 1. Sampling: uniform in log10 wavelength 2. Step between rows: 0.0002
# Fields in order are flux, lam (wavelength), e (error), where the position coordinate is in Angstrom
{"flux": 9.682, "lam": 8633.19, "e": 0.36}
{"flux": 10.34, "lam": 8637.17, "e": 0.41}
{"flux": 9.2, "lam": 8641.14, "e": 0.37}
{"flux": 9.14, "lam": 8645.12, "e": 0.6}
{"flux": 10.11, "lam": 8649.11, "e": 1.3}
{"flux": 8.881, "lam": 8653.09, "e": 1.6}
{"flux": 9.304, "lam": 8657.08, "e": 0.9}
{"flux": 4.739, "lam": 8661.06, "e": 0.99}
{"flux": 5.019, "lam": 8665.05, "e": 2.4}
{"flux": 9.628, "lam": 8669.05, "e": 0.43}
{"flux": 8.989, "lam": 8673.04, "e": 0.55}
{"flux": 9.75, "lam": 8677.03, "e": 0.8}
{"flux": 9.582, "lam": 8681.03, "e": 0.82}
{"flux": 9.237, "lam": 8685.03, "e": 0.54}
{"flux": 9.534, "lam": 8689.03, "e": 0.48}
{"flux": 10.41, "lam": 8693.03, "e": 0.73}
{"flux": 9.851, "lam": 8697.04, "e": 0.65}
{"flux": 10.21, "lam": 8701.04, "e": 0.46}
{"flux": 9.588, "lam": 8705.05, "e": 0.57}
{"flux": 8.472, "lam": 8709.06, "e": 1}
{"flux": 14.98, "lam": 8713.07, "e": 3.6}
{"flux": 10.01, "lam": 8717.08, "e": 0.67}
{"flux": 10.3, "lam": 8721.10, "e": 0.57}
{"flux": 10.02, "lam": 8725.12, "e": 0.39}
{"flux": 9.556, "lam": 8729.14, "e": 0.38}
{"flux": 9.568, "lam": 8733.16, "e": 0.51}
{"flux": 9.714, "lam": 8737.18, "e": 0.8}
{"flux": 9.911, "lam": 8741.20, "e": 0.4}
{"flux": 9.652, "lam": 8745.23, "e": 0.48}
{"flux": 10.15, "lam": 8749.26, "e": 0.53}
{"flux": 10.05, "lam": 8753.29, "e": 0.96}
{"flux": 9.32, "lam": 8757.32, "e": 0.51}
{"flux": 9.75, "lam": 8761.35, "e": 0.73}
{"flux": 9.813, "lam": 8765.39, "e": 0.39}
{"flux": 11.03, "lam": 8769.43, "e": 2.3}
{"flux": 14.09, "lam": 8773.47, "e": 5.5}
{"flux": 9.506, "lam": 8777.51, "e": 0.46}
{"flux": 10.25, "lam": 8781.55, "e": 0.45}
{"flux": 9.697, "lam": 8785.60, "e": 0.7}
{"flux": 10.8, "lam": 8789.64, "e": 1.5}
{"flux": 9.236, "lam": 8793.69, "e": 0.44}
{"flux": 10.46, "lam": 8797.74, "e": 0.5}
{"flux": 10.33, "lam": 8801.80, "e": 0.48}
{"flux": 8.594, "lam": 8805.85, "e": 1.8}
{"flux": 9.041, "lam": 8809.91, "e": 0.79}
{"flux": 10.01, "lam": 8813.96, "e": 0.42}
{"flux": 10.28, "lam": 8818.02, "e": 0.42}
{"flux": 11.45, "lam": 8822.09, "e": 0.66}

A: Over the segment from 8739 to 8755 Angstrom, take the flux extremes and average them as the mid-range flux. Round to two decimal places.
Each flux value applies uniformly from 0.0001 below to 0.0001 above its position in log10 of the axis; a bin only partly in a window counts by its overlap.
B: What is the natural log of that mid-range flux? 2.29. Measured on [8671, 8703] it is 2.27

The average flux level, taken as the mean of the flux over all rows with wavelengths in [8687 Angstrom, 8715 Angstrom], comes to 10.4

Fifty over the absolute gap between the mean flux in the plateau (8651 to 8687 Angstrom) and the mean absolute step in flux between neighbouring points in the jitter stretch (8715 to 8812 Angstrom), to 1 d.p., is 6.7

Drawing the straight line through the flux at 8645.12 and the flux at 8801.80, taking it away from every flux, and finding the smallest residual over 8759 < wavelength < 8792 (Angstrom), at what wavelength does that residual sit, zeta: 8777.51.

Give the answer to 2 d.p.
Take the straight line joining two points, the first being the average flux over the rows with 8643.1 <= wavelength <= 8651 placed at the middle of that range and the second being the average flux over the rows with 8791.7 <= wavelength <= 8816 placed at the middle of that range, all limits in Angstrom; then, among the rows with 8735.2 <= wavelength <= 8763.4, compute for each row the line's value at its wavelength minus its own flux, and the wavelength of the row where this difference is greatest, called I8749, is 8757.32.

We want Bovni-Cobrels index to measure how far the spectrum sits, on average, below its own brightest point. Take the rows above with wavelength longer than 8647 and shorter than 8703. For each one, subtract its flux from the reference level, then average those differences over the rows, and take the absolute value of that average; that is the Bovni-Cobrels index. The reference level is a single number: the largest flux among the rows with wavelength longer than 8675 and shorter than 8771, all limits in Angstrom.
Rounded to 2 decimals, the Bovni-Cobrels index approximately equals 6.03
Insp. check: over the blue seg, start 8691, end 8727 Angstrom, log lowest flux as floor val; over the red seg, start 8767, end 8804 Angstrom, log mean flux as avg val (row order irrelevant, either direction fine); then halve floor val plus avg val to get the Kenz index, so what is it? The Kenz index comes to 9.5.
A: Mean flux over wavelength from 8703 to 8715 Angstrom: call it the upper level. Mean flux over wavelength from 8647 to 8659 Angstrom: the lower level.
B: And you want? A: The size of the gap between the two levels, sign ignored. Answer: 1.6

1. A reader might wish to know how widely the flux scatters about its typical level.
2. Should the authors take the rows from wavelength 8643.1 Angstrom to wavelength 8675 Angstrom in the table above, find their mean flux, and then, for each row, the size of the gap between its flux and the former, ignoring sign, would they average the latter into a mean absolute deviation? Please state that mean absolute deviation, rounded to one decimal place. 1.7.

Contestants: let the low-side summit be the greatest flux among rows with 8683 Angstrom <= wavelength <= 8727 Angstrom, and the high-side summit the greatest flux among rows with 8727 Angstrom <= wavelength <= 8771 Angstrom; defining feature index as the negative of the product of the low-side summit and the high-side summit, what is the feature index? -165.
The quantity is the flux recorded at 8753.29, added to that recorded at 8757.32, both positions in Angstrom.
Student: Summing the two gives 19.4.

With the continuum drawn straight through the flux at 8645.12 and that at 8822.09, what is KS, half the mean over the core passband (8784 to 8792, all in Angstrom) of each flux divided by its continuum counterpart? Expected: 0.47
